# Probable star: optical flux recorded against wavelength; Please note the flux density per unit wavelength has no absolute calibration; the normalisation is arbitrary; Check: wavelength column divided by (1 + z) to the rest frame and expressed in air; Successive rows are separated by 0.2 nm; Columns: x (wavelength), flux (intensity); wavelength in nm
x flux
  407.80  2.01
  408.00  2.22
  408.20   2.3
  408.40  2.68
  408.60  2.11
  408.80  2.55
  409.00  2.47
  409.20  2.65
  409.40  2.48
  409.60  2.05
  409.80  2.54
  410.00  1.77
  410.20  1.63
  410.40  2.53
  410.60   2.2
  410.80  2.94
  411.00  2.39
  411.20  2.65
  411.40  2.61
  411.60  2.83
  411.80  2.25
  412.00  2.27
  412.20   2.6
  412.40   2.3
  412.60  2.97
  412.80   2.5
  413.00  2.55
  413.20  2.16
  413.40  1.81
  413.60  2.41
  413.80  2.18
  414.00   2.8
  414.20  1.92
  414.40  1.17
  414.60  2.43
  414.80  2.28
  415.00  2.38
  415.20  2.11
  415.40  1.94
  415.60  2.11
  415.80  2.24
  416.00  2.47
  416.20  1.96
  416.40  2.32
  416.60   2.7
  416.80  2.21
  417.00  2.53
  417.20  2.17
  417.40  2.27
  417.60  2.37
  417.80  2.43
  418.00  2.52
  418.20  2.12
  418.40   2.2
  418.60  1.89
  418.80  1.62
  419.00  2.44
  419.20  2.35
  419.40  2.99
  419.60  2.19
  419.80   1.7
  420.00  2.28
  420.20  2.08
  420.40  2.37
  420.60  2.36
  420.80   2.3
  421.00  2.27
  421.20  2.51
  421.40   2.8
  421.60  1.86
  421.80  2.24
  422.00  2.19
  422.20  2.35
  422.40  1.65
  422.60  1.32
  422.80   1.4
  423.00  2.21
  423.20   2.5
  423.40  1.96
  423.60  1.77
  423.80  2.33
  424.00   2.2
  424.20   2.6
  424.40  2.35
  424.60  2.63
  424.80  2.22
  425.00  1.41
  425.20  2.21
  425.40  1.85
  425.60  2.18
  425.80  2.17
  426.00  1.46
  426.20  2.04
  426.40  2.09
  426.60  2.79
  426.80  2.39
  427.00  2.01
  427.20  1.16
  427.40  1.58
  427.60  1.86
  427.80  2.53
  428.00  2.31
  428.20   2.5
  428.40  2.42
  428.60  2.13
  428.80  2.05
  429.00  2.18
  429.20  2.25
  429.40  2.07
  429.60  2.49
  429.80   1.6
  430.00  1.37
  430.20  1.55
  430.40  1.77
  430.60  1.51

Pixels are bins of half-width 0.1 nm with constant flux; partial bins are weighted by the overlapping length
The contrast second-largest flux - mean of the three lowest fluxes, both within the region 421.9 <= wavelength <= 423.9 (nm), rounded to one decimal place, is 0.9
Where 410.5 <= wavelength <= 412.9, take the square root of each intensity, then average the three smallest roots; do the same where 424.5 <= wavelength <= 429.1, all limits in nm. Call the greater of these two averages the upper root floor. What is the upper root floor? 1.50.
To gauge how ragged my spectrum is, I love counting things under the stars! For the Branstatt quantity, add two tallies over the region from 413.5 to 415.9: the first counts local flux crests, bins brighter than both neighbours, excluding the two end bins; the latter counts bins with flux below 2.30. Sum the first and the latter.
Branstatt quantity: 11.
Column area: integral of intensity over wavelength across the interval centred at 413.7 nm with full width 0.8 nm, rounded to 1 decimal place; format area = 1.8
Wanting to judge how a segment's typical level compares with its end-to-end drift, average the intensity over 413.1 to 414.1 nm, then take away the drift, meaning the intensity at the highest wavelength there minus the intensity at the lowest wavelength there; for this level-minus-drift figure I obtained 1.6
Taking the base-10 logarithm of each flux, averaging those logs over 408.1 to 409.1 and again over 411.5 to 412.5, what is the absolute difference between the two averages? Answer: 0.005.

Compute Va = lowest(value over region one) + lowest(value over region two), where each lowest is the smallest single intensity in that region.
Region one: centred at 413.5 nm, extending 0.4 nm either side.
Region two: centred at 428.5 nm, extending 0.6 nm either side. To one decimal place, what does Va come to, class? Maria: 3.9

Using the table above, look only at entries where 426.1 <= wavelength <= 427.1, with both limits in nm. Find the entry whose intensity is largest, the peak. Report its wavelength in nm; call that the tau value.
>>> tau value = 426.60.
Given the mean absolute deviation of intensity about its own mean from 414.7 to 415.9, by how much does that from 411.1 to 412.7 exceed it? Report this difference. 0.09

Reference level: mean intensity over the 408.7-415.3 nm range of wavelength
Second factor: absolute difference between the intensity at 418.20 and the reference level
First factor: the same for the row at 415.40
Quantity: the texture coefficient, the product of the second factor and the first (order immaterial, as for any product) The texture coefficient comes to 0.09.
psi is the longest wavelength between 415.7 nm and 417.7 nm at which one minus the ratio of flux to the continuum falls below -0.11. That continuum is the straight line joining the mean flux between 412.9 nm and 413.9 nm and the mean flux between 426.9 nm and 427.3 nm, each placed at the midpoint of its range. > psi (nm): 417.60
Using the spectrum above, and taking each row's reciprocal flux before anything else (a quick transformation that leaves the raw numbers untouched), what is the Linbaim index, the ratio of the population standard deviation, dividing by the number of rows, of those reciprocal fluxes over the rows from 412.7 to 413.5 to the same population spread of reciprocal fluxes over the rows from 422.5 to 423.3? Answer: 0.41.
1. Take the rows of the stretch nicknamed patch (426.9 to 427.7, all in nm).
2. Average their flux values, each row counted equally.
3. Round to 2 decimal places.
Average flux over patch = 1.65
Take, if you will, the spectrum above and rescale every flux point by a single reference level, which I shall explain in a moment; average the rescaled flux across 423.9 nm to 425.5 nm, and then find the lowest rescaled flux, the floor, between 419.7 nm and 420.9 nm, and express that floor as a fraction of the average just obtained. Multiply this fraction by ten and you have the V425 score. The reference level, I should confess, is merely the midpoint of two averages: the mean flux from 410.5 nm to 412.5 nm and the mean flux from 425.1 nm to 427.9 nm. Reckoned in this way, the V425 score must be 7.8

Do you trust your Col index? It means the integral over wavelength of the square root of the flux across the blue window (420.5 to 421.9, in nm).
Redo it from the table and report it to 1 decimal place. 2.1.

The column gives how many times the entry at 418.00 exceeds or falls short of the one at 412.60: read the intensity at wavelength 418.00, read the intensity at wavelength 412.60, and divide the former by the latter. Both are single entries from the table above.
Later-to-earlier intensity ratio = 0.85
